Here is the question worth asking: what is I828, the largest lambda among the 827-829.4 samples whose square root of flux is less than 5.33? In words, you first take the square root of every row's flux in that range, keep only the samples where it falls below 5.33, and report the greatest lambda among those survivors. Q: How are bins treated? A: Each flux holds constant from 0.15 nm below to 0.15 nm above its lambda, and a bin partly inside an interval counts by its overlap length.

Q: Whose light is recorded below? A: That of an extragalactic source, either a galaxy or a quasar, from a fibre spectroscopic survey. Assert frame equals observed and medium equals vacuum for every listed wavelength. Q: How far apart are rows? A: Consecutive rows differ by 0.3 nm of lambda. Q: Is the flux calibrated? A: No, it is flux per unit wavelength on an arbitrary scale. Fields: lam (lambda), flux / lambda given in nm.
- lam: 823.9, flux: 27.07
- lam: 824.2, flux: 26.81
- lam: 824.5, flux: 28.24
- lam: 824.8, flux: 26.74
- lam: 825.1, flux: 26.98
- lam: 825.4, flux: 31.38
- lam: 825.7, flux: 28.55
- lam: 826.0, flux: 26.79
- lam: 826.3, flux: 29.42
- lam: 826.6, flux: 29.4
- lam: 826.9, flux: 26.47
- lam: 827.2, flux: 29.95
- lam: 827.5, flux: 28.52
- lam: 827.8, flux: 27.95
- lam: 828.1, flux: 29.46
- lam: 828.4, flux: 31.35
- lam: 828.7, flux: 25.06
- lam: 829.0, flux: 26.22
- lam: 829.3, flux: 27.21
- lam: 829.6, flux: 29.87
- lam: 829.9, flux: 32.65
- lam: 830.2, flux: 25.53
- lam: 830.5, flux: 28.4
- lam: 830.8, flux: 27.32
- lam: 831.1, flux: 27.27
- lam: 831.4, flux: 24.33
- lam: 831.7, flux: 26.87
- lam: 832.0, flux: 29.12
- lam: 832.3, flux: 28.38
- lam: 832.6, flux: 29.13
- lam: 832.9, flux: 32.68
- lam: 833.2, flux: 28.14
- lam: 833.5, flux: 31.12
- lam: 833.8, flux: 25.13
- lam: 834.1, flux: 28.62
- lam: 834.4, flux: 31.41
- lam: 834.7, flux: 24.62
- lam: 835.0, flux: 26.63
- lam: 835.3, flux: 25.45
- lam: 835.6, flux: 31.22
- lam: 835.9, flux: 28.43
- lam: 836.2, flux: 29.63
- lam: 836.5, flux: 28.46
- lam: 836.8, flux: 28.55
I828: 829.3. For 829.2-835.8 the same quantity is 835.3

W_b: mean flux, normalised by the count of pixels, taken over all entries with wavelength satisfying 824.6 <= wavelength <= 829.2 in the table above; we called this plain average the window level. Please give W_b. 28.3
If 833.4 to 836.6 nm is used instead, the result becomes 28.2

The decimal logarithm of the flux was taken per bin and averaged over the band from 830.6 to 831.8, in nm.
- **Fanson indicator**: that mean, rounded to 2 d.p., 1.42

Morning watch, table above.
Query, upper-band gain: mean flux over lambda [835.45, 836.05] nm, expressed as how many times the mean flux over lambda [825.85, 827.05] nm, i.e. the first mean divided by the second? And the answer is 1.06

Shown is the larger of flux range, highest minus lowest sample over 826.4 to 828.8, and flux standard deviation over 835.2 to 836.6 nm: 6.3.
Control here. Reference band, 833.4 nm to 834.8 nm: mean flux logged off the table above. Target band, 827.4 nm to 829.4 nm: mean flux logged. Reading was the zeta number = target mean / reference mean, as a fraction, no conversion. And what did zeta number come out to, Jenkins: 0.99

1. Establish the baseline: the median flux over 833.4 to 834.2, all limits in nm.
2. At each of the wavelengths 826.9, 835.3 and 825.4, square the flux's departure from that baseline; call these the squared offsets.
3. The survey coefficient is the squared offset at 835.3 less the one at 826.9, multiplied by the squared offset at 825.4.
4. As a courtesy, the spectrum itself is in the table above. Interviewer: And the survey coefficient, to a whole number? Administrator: 41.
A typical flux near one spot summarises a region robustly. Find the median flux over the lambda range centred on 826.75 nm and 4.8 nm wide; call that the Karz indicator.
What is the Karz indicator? 28.4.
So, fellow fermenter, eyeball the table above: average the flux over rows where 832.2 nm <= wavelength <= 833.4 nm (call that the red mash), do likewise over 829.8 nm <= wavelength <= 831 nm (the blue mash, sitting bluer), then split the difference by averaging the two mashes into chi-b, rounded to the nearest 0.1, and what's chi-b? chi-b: 29.0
